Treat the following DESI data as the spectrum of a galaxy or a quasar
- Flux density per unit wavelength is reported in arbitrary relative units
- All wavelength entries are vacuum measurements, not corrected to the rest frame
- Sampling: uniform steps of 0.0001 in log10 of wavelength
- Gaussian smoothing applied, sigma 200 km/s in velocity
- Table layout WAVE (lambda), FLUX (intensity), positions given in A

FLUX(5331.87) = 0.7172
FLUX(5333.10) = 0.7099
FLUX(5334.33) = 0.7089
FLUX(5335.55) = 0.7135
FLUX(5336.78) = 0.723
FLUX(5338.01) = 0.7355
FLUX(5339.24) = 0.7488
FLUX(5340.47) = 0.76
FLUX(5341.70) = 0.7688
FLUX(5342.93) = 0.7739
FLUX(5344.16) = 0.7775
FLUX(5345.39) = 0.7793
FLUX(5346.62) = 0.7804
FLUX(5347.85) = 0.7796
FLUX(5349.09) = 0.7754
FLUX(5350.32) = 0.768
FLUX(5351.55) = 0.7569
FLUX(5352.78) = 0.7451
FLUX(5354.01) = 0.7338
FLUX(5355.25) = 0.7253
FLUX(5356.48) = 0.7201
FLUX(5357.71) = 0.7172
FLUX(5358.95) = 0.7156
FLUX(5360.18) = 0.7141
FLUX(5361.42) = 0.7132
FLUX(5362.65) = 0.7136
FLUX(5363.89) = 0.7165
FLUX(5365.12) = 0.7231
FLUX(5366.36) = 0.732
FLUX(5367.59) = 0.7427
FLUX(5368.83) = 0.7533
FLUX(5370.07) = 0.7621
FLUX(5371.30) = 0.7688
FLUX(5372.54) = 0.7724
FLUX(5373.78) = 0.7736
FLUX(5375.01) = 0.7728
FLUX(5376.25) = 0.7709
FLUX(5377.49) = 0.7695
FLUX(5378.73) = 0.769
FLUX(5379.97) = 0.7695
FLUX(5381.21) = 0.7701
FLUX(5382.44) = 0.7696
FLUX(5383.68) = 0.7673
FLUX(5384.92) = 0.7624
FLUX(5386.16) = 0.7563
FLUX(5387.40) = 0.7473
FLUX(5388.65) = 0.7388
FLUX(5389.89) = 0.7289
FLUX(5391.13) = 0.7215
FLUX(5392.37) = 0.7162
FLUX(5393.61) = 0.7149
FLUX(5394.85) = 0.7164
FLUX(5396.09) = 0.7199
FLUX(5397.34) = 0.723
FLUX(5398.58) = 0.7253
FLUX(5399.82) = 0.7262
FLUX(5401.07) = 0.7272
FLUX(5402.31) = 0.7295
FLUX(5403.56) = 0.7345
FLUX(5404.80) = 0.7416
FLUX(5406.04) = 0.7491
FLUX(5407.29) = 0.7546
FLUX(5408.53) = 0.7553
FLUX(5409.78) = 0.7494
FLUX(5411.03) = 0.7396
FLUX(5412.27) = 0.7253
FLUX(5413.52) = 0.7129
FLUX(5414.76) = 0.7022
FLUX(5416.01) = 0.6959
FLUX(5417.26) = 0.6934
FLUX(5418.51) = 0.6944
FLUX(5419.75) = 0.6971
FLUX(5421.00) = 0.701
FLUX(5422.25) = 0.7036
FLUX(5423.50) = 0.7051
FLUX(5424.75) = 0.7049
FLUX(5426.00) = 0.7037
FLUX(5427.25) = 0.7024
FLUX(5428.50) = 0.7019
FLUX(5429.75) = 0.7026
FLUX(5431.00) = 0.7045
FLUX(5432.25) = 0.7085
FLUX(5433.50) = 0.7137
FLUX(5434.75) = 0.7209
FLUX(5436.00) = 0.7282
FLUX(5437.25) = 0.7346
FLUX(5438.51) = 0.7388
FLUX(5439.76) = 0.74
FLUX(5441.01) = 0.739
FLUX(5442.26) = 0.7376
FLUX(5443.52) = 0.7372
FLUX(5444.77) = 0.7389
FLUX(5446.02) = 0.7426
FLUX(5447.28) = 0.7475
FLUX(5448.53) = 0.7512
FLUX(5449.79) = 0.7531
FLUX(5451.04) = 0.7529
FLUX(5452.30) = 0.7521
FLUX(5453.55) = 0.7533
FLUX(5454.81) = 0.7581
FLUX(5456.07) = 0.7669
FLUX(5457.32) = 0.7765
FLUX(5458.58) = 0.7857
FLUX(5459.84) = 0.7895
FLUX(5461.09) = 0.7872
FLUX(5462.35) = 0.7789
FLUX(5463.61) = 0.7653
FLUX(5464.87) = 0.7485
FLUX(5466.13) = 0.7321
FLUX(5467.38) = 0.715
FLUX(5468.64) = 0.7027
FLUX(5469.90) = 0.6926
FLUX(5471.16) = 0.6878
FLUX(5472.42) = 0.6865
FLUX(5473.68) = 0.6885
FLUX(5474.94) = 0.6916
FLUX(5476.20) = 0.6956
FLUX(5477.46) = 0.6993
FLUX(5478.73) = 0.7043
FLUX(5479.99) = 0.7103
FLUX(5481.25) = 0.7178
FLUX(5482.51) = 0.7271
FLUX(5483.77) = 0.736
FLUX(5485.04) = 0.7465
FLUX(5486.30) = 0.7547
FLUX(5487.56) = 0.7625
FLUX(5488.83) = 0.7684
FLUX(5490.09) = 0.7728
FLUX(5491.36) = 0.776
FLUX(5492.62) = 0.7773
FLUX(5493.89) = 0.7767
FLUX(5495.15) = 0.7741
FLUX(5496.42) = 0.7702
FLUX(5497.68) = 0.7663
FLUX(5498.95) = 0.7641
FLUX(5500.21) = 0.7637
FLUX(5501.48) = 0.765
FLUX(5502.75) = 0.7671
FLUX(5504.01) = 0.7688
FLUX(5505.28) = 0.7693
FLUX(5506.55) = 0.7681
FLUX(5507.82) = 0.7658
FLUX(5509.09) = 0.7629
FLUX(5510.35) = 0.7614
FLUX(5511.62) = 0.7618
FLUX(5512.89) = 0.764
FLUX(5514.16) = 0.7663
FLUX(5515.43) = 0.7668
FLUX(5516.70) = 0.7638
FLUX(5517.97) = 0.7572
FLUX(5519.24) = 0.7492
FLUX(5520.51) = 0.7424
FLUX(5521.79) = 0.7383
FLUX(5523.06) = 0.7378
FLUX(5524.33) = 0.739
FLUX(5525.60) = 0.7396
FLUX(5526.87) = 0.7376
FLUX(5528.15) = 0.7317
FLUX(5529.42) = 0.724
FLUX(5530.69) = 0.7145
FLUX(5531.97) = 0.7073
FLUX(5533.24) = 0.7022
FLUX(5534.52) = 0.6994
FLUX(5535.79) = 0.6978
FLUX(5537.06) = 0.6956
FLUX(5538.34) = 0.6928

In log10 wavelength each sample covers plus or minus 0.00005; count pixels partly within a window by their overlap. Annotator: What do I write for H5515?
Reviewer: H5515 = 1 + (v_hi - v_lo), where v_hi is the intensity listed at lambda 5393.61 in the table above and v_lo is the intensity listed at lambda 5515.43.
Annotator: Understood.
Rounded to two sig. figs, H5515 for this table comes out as 0.95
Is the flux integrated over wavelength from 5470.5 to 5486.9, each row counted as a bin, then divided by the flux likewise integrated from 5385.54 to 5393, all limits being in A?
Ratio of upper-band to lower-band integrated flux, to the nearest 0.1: 2.1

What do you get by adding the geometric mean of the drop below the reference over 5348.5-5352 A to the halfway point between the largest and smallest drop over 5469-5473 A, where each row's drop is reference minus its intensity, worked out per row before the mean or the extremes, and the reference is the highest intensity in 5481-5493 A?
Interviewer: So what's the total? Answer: 0.095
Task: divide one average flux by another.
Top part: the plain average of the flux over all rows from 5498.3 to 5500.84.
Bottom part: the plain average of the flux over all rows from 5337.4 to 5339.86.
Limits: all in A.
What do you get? 1.03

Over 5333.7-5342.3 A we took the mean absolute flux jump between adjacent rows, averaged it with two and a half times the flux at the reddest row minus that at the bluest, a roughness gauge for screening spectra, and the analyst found 0.080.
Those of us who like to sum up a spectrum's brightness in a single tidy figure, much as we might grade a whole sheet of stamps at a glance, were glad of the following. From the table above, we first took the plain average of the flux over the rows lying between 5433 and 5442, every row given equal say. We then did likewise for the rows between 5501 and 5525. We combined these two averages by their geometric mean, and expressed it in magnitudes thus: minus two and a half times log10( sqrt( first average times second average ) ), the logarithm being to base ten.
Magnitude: 0.320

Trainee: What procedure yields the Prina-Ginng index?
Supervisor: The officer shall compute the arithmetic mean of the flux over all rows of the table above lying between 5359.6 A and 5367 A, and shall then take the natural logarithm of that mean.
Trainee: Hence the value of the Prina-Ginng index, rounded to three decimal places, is -0.330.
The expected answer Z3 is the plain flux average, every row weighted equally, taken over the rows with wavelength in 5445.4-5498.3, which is 0.744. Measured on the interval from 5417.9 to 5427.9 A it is 0.702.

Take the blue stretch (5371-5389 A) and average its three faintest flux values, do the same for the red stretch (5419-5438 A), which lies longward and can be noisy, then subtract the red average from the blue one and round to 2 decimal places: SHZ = 0.05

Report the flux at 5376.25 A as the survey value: 0.7709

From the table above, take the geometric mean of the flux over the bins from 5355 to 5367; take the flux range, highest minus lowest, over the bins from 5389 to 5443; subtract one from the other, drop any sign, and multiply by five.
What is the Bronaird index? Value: 3.29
